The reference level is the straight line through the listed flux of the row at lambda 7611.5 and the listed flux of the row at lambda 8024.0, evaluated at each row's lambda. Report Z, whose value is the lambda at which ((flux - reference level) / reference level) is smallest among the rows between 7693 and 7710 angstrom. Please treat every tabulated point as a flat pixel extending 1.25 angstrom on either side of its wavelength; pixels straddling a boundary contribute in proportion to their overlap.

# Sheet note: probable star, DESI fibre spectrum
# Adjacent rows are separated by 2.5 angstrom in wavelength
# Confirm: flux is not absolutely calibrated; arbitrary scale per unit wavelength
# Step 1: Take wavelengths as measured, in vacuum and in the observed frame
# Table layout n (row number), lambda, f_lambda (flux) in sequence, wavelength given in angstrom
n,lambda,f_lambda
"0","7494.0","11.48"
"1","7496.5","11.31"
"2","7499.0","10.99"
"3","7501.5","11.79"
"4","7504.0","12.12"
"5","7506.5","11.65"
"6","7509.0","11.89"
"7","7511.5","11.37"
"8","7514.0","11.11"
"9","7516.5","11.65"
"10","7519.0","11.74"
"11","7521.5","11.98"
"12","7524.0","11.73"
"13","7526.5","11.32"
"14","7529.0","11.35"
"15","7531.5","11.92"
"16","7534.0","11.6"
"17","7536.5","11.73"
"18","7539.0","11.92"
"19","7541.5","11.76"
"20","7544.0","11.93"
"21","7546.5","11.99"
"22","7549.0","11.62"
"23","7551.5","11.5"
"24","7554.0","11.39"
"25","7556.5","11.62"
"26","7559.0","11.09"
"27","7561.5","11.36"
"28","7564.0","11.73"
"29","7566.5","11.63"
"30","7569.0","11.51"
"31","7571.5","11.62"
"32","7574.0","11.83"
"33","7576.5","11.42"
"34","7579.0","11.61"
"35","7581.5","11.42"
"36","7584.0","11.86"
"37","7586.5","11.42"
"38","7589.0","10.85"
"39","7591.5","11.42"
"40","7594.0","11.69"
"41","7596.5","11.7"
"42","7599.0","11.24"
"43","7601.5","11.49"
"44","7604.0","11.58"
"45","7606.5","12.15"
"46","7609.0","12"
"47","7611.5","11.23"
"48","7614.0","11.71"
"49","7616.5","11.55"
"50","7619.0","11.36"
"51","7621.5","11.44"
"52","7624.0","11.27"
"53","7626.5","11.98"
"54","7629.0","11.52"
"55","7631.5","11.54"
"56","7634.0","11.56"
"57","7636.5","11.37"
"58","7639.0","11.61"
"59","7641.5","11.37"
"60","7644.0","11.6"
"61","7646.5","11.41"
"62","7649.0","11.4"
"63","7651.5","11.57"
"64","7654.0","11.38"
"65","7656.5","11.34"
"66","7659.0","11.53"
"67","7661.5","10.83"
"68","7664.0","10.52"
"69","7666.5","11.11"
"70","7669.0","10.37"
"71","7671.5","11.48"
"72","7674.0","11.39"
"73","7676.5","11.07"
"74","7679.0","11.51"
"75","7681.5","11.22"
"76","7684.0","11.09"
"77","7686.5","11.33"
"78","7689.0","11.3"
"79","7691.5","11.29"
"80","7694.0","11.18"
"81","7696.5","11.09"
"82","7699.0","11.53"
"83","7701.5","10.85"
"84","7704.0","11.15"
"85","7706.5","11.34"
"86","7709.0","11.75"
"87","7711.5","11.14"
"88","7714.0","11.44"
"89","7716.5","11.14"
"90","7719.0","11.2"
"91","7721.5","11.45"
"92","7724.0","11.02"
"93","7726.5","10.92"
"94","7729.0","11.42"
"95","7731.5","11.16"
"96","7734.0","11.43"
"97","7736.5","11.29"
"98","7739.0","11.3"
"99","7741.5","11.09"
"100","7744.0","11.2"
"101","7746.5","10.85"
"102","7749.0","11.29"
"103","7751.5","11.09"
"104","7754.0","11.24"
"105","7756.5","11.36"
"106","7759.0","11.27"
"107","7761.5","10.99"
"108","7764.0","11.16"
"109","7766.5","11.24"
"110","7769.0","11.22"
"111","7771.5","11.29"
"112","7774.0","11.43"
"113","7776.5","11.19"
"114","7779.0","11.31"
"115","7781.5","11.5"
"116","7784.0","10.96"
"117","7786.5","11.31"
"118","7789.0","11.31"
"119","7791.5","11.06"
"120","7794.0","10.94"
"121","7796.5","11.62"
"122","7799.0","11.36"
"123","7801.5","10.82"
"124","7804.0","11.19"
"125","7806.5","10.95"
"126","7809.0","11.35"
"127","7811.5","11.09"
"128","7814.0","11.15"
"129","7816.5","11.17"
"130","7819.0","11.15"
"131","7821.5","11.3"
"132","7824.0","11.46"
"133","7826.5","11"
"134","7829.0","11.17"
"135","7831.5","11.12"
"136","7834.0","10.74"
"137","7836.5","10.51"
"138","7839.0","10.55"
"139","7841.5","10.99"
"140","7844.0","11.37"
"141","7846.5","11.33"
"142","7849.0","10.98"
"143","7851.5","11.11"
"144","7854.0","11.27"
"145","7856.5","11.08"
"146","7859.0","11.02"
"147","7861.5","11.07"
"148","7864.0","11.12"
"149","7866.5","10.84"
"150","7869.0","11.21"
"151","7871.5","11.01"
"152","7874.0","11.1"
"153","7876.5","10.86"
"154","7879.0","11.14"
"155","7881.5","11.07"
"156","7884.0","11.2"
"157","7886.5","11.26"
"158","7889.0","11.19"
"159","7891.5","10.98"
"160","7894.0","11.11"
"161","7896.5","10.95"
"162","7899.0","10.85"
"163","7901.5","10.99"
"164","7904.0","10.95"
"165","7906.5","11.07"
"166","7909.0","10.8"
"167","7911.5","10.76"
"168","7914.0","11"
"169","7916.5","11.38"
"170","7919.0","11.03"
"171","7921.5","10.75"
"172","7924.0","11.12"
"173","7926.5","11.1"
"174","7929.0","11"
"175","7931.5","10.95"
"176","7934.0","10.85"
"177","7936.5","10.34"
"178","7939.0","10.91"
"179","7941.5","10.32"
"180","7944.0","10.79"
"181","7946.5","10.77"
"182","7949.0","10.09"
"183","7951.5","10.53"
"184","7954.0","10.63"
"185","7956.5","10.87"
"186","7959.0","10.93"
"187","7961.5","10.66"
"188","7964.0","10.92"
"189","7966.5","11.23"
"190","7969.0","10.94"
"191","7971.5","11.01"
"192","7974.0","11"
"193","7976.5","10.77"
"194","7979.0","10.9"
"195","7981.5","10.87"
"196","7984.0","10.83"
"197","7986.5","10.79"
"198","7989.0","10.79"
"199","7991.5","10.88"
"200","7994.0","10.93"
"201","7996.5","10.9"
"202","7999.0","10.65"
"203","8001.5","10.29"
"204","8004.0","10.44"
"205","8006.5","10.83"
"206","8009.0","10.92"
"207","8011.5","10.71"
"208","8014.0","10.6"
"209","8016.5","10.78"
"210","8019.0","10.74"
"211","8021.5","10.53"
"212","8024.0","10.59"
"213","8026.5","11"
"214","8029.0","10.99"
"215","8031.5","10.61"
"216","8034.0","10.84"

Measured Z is 7701.5 angstrom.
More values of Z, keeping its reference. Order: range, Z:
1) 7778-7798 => 7794.0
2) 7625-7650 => 7636.5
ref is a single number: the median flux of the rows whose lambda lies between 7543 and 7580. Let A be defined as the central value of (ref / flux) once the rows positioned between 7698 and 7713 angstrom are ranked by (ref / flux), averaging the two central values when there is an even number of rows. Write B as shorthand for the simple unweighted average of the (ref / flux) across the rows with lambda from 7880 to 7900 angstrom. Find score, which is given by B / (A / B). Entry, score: 1.07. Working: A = 1.03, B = 1.049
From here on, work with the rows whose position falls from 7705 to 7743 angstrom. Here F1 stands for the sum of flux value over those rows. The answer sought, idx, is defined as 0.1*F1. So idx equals 16.9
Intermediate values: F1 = 169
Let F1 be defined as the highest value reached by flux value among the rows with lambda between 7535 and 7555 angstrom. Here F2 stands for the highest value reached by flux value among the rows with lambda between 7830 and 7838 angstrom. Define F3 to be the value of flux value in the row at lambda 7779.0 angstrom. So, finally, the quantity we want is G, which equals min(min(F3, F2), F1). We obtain 11.1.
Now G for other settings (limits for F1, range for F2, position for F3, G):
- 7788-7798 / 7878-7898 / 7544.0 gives 11.3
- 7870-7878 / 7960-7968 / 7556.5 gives 11.1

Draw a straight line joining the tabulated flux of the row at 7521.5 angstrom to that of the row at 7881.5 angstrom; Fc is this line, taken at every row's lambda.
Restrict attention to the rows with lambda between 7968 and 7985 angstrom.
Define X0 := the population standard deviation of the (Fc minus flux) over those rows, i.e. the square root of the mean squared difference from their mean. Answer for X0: 0.07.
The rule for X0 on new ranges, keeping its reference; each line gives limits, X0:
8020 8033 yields 0.21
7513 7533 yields 0.29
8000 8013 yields 0.24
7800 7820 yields 0.16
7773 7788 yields 0.17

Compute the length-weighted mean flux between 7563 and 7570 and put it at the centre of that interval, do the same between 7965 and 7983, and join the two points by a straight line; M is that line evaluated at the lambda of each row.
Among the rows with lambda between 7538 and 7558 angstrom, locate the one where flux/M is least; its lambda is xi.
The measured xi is 7554.0 angstrom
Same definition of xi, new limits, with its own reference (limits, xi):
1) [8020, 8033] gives 8021.5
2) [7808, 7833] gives 7826.5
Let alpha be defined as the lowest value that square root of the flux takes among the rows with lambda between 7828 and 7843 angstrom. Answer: 3.24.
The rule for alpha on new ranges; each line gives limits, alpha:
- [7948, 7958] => 3.18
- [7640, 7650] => 3.37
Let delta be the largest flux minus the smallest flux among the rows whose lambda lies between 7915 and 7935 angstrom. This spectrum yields 0.6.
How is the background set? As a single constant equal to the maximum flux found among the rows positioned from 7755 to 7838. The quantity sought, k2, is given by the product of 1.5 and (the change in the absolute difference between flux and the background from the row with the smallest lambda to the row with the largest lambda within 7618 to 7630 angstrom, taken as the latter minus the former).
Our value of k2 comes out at -0.24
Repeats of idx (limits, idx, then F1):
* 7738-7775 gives 16.8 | 168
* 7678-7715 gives 16.9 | 169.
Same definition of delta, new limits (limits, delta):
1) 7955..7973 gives 0.6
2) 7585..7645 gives 1.3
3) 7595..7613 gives 0.9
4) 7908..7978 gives 1.3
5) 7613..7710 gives 1.6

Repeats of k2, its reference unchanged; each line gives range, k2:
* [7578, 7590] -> 1.14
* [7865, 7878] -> -0.03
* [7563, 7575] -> 0.15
